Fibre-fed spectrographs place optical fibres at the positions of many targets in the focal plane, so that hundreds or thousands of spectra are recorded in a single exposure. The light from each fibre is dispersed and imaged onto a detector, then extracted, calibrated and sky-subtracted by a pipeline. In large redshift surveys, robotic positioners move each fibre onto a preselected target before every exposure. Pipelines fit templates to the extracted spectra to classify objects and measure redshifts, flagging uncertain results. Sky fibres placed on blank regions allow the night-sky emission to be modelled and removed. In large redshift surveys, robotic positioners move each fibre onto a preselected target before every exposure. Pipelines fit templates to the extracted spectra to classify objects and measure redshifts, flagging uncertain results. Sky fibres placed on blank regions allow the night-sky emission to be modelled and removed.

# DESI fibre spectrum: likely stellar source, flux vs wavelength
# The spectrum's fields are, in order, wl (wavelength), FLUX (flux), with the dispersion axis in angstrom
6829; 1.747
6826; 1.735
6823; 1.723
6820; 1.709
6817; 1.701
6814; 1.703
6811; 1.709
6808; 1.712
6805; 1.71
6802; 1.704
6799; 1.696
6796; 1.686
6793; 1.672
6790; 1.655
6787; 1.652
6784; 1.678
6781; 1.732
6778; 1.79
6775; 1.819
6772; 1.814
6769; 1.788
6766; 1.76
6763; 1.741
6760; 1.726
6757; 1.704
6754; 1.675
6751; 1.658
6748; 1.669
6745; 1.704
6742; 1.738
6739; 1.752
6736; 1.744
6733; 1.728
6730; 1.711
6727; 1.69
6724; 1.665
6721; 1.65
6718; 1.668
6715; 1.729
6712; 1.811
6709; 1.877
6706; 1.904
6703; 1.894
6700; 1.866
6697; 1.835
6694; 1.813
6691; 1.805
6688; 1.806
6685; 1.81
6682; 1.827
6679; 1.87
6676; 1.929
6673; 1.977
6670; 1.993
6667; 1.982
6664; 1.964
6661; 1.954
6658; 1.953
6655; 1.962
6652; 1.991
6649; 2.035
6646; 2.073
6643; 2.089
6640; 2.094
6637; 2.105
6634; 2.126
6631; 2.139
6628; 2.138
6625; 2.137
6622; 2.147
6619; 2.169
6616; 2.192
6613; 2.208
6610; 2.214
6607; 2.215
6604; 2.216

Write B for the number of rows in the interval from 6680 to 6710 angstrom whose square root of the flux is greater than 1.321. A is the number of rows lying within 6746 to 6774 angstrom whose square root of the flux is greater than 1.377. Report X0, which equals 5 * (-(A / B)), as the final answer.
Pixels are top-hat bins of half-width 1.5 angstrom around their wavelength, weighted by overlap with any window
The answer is 0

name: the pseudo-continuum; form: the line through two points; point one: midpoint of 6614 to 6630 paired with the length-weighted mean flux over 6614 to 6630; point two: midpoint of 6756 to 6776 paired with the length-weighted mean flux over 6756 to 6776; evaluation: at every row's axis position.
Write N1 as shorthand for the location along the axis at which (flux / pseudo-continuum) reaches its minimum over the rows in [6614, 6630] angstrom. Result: 6625 angstrom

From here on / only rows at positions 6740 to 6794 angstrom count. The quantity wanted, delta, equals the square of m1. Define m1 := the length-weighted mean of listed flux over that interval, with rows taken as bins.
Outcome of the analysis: 2.96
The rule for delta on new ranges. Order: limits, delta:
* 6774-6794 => 2.93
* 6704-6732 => 3.05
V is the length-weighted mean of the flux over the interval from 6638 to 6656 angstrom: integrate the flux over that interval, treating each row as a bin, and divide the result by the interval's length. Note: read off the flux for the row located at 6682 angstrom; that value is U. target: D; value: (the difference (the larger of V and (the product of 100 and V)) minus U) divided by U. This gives 111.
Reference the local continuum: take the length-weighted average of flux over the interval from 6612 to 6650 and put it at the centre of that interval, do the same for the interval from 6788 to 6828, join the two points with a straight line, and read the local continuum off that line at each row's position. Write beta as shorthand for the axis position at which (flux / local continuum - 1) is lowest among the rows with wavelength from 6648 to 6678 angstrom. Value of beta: 6658 angstrom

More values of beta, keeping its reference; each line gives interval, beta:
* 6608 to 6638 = 6637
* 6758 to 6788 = 6787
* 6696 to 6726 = 6721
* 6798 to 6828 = 6799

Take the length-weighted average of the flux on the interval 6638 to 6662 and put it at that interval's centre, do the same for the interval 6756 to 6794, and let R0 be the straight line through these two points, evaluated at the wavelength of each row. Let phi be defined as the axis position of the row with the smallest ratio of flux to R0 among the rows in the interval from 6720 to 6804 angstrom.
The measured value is 6721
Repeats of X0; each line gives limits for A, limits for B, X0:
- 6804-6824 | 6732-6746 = 0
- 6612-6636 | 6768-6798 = -10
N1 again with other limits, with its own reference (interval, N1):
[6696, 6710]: 6697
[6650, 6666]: 6658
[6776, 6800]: 6787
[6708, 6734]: 6721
